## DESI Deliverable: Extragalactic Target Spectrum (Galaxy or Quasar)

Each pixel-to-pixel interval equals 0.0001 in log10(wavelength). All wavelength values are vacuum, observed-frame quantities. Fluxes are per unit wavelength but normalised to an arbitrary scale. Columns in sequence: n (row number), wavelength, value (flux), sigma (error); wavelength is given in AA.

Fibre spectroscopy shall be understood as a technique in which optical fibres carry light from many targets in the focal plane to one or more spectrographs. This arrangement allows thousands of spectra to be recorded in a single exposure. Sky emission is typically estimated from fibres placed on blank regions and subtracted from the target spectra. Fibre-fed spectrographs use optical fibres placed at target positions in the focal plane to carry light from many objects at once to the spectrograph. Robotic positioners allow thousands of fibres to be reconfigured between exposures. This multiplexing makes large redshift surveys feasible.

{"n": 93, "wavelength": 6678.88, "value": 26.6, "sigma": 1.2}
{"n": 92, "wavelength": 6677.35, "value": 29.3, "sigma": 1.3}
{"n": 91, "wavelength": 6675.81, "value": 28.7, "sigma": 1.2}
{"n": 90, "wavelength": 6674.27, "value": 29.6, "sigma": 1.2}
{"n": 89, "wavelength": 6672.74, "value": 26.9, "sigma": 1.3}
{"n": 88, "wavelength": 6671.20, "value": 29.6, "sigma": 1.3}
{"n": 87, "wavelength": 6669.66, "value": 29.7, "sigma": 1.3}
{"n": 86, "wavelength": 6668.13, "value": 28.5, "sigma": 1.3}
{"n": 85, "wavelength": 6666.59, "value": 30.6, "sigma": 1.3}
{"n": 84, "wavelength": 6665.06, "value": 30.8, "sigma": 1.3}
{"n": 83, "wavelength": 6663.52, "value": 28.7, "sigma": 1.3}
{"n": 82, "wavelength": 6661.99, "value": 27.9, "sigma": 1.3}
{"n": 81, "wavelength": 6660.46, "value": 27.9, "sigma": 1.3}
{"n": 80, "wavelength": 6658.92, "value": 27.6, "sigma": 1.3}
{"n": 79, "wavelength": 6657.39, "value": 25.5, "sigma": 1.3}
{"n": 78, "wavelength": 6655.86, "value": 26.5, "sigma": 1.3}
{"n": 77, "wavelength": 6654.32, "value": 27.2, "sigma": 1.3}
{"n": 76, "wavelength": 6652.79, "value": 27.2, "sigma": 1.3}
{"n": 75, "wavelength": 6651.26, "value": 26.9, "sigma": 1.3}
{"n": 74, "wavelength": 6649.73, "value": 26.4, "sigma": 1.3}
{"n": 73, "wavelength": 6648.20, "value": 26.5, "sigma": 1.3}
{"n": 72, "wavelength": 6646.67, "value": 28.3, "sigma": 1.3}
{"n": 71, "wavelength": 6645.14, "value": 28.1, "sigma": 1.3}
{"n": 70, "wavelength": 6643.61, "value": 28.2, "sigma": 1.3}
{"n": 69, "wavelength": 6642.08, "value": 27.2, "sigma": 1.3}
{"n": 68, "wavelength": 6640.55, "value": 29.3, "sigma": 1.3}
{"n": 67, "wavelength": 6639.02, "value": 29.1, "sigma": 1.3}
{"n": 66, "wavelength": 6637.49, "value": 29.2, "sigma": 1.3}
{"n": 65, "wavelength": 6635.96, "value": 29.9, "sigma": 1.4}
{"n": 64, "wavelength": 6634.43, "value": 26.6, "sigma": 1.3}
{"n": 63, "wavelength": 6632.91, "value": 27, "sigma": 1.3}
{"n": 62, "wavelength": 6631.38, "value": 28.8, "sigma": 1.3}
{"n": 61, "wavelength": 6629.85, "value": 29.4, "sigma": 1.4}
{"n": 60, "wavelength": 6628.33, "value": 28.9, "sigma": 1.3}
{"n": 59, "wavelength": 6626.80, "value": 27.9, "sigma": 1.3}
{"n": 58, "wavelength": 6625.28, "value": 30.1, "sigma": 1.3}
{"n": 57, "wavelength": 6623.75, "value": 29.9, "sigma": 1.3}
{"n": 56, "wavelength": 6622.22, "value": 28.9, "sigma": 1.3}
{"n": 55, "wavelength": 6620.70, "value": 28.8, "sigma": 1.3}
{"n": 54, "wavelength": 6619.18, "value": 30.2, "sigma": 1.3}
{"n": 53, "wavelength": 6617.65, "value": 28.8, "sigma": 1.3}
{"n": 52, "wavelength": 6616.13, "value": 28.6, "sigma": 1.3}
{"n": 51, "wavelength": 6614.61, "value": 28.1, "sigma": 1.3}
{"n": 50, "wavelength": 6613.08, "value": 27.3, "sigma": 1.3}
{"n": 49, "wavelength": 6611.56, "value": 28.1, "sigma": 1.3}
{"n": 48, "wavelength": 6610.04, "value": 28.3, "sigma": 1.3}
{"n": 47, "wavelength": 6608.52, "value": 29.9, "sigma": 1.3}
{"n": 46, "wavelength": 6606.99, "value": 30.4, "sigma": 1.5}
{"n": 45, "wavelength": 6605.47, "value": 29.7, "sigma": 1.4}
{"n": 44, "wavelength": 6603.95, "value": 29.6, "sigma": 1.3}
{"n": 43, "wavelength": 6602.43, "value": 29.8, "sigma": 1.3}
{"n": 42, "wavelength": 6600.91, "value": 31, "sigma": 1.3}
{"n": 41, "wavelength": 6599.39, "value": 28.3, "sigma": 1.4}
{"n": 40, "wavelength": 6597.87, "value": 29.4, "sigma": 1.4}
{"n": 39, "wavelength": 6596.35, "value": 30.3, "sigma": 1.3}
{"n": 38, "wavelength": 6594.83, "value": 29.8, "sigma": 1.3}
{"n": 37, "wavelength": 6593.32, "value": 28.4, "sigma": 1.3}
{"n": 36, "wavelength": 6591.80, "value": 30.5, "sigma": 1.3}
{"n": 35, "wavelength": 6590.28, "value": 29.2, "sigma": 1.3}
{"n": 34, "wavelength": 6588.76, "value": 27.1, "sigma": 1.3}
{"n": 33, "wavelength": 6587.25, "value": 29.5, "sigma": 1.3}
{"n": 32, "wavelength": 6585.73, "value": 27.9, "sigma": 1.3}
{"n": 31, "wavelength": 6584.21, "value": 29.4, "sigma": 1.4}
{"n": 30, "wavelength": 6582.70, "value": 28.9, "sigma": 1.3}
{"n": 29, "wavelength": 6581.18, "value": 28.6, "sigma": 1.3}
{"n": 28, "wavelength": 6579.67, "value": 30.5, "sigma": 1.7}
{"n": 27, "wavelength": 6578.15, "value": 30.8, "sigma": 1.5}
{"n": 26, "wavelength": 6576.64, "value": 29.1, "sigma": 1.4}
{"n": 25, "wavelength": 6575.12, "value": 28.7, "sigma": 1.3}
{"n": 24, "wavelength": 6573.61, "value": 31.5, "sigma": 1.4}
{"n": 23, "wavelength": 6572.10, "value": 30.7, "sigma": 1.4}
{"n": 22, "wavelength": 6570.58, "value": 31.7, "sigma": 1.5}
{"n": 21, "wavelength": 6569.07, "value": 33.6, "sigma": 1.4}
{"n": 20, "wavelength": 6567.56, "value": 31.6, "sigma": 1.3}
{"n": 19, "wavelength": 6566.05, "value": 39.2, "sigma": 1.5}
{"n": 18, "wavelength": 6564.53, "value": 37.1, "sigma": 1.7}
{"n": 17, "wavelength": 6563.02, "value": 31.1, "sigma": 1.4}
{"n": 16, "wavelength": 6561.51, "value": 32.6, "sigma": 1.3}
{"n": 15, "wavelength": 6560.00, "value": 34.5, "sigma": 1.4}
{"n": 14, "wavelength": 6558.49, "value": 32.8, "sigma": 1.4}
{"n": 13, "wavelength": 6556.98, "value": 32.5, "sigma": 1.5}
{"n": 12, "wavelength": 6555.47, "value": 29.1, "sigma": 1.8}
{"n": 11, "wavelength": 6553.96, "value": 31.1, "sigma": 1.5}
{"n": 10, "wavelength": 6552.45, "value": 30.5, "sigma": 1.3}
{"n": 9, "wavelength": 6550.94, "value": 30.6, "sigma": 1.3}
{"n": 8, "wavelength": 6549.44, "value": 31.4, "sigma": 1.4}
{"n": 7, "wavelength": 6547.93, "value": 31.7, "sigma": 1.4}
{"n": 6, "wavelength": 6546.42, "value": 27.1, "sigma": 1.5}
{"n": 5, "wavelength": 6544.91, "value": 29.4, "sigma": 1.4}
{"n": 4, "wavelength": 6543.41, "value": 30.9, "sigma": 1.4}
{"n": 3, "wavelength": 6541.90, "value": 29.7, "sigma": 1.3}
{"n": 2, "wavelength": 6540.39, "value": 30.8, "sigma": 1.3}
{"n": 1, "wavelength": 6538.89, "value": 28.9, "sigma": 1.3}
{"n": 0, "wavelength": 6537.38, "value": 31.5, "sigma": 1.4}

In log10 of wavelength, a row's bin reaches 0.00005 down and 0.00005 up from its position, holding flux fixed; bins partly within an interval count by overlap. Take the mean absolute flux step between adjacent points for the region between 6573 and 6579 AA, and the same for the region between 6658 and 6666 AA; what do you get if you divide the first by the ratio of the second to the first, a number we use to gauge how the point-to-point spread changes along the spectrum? 3.3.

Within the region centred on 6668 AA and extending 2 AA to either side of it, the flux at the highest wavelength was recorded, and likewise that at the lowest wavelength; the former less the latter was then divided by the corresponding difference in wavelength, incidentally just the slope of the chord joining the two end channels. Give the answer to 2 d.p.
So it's -0.29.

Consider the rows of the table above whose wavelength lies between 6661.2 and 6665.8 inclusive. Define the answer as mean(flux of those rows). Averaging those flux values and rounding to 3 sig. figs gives 29.1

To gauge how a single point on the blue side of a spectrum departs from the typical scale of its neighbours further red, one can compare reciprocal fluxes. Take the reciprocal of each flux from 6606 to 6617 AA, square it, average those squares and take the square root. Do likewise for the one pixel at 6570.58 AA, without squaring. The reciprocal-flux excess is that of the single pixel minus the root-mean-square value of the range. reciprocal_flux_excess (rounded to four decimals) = -0.0034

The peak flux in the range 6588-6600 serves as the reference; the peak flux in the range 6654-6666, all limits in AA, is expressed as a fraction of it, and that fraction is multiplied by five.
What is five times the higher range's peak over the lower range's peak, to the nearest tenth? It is 5.0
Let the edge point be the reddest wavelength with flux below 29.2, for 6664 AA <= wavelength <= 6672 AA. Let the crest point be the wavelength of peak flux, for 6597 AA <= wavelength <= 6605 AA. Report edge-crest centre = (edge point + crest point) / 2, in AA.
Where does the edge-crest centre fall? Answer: 6634.5 AA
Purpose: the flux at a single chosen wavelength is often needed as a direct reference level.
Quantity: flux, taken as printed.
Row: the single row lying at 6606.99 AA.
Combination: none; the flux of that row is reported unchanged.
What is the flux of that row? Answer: 30.4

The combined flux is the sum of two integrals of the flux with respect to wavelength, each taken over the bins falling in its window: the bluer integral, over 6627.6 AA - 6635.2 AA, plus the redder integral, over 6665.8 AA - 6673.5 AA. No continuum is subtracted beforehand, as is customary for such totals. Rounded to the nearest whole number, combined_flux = 438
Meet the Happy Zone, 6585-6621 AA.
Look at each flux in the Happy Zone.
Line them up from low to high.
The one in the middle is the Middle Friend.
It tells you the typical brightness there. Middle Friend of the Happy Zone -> 29.3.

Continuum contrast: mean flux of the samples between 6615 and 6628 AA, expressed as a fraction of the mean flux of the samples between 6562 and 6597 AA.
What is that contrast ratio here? 0.95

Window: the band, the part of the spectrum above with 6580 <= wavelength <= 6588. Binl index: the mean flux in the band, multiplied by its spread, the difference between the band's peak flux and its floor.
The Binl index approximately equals 46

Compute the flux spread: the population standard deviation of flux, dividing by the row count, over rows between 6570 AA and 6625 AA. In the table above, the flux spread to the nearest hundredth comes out 1.10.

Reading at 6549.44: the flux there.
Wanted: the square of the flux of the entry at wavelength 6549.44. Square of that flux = 986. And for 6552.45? 930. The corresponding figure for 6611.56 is 790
